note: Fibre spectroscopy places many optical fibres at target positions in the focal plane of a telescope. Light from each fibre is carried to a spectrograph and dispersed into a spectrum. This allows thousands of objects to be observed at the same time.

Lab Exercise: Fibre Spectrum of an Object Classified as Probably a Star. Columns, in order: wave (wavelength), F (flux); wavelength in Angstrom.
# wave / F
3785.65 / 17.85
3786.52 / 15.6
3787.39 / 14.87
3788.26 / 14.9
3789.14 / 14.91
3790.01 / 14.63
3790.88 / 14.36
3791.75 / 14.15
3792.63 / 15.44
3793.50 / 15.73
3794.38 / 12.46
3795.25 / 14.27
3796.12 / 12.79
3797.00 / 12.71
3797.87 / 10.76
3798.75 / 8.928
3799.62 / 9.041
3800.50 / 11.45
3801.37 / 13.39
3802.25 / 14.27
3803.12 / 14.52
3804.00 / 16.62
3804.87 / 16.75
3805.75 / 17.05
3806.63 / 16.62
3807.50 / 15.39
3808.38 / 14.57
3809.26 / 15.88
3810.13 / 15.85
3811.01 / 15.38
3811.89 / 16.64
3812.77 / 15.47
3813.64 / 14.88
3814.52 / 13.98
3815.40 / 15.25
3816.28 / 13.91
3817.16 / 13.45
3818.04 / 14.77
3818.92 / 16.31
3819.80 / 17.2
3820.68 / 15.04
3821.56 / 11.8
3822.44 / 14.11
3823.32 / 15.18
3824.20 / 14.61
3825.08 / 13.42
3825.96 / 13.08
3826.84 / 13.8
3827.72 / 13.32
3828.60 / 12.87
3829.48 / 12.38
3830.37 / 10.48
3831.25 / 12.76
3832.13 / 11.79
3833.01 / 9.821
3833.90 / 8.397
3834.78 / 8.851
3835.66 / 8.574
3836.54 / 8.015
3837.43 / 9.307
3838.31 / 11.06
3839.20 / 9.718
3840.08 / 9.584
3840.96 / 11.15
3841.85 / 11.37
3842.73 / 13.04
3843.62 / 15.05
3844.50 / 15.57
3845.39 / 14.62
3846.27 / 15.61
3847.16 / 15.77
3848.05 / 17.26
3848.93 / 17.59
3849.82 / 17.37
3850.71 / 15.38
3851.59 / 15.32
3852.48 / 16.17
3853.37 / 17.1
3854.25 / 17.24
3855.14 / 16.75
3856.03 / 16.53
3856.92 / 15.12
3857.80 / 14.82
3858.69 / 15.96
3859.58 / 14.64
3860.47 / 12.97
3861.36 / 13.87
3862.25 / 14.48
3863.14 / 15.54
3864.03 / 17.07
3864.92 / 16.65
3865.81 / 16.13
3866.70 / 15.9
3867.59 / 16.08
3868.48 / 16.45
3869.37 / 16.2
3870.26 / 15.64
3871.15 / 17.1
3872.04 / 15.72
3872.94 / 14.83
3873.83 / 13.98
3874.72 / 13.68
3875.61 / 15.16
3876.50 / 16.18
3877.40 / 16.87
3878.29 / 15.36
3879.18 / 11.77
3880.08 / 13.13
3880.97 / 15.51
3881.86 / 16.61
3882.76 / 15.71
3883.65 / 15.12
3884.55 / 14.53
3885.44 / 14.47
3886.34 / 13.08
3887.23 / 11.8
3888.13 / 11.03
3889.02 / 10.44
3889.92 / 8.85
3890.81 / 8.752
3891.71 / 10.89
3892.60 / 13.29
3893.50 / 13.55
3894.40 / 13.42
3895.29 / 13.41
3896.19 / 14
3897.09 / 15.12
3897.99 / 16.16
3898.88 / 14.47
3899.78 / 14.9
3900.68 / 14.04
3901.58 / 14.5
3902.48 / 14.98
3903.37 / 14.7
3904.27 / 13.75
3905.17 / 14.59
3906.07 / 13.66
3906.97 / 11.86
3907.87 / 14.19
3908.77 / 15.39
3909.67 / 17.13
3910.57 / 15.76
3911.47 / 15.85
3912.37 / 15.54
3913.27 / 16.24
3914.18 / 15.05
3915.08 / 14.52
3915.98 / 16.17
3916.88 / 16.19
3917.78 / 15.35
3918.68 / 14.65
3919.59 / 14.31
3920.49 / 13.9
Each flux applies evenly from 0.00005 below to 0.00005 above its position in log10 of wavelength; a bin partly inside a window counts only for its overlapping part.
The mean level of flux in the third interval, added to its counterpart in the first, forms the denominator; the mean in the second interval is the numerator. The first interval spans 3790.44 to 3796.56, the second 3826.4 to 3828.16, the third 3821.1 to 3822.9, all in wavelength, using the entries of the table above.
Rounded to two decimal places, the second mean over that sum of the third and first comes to 0.50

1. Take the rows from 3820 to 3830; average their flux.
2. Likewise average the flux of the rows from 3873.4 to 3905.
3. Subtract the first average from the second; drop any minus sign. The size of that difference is 0.2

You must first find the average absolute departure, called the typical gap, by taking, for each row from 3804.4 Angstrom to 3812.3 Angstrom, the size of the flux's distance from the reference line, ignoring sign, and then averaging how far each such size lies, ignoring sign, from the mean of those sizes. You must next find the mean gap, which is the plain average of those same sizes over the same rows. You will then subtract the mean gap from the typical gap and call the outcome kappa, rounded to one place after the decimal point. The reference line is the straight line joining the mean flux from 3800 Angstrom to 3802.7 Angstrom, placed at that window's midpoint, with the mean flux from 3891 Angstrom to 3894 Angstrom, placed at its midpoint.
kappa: -2.4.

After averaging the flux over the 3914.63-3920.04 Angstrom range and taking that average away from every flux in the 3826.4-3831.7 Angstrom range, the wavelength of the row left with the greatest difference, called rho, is 3826.84 Angstrom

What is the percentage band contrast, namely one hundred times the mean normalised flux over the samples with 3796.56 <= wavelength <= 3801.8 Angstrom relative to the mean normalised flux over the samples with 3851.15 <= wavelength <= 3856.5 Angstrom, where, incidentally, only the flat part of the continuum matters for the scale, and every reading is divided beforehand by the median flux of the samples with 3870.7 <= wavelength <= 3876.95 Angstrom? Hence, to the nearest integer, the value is 67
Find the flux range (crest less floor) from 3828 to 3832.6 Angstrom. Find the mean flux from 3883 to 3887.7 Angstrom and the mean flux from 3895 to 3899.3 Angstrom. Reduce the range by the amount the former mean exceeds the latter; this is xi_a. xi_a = 3.2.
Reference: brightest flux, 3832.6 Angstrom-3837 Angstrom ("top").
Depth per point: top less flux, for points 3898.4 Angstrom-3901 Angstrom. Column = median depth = -4.6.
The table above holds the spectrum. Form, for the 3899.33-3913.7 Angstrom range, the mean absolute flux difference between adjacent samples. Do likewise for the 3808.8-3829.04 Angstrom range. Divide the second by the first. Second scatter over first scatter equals 1.1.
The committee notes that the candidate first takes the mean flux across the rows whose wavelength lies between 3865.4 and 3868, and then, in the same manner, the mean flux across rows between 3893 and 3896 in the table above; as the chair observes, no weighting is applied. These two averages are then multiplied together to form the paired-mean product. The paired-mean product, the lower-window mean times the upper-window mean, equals 216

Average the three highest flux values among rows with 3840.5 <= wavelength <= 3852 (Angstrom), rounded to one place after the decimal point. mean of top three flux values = 17.4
